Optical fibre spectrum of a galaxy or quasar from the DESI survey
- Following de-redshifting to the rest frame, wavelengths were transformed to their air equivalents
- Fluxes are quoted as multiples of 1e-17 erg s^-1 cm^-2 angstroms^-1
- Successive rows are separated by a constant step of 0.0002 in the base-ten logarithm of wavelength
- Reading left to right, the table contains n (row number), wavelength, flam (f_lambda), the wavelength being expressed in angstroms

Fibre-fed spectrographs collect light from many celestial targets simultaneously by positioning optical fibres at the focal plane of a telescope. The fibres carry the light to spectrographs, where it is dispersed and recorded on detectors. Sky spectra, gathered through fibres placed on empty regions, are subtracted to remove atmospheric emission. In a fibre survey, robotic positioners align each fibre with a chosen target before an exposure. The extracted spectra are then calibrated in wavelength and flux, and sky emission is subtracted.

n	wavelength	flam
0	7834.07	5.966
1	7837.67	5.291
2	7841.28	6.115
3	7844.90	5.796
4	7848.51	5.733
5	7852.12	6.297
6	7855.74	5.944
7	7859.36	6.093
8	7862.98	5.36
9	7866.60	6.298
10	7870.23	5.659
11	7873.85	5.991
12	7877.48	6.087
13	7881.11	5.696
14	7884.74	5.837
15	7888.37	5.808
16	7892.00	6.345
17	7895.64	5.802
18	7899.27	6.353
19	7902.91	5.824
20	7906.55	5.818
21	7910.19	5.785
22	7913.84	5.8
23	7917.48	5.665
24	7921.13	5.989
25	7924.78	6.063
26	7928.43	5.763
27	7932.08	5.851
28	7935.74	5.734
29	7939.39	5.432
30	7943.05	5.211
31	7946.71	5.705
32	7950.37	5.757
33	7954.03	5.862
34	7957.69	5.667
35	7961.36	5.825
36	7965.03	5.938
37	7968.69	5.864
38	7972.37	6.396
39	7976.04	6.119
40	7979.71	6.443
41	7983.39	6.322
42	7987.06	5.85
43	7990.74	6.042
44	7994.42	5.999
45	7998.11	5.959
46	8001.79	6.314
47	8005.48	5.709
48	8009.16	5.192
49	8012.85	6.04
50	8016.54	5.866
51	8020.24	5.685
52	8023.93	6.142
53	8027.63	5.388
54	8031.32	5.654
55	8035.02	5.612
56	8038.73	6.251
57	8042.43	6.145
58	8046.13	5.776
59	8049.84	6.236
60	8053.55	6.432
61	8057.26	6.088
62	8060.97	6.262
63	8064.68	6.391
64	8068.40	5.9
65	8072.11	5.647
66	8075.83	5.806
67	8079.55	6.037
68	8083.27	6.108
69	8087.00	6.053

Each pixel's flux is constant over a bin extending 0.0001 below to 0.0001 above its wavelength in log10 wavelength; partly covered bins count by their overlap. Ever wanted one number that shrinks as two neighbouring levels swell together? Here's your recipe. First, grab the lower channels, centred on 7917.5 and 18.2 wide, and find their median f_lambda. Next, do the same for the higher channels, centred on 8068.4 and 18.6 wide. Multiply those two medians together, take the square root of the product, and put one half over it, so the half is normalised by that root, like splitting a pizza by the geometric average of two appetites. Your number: 0.0855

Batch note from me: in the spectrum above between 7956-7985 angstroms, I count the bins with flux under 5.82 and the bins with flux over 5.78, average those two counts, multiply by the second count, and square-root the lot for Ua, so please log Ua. 5.3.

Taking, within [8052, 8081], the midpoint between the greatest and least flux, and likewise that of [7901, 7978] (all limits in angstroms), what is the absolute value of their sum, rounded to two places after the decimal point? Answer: 11.84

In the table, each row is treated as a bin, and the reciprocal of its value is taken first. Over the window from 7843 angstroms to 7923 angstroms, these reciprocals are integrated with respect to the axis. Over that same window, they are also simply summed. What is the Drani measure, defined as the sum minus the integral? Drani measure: -10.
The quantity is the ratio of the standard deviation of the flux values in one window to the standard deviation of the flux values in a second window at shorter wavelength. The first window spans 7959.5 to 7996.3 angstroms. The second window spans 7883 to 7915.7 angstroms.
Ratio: 0.98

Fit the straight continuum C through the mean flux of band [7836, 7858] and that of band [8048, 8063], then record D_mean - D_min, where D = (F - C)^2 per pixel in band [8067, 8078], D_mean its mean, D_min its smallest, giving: 0.12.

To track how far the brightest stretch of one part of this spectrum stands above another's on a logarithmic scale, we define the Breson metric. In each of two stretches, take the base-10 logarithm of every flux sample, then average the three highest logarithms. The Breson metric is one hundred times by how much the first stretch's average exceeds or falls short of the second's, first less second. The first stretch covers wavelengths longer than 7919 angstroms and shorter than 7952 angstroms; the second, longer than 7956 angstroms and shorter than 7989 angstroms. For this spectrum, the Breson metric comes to -3.0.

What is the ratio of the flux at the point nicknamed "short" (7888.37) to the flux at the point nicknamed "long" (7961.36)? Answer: 1.00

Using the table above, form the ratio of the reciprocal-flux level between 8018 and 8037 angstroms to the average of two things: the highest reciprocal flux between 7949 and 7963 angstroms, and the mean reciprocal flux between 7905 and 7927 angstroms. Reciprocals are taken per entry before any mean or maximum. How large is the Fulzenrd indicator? 1.01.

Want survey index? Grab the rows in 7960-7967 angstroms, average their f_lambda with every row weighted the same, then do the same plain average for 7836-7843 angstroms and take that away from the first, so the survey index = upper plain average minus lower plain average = 0.18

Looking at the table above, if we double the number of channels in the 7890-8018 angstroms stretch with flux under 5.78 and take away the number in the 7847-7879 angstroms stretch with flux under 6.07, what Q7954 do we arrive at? 15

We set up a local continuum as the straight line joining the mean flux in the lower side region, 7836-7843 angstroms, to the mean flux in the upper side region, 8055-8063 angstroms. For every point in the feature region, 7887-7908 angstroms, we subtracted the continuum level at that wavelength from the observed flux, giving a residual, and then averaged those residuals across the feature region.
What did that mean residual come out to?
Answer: 0.16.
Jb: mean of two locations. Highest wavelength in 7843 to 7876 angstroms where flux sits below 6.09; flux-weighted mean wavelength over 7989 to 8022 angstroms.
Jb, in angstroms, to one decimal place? 7939.6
